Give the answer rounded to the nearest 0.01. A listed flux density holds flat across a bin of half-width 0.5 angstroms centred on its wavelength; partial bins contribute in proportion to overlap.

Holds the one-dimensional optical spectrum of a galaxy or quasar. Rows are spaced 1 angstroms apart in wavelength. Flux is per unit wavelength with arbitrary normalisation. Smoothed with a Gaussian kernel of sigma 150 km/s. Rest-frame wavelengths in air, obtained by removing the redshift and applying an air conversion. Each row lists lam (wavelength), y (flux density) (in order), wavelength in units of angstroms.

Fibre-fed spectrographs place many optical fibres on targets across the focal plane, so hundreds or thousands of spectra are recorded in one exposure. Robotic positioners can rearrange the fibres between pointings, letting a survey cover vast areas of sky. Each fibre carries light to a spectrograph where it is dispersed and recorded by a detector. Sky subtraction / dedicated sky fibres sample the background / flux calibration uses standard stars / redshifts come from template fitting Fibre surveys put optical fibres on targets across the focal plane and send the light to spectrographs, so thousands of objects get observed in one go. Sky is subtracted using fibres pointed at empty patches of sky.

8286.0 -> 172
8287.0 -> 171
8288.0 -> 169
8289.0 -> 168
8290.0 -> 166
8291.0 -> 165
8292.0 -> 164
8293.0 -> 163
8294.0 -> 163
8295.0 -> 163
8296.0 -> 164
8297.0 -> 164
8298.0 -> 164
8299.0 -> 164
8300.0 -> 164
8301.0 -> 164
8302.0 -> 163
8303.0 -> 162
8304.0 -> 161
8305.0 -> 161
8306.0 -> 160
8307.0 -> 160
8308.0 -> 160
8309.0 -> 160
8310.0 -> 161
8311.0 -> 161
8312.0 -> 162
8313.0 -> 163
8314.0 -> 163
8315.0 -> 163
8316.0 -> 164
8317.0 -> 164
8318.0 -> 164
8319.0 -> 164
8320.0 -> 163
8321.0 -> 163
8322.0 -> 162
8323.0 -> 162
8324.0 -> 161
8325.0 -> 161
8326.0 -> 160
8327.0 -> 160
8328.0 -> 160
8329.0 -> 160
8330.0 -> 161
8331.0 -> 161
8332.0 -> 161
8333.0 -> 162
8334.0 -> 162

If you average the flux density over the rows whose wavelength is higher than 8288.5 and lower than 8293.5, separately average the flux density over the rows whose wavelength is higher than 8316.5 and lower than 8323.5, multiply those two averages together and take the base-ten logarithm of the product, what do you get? 4.43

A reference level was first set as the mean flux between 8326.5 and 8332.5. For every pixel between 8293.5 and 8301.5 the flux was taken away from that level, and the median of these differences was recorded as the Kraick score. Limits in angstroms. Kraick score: -3.5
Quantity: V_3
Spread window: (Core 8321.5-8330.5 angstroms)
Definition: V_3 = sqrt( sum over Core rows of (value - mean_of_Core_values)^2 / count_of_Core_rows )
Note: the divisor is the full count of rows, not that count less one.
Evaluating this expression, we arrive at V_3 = 0.8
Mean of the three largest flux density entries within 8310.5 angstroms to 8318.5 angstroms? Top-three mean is 164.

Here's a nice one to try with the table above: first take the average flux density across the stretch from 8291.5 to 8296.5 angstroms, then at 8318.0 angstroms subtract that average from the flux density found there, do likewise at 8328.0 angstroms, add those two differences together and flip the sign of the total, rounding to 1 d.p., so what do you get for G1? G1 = 2.8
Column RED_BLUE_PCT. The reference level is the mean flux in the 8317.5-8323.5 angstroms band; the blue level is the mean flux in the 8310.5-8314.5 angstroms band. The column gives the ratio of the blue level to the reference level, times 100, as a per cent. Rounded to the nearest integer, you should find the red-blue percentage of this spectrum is 100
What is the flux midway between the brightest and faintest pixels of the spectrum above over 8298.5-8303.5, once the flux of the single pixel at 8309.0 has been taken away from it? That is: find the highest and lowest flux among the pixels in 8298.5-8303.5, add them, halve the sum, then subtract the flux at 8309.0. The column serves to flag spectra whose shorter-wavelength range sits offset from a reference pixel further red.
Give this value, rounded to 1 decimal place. 3.0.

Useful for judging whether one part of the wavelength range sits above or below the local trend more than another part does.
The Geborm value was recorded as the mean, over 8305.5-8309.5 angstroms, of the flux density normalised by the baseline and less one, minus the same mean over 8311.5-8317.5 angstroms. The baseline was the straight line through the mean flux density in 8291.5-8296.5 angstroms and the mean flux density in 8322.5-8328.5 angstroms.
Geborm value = -0.023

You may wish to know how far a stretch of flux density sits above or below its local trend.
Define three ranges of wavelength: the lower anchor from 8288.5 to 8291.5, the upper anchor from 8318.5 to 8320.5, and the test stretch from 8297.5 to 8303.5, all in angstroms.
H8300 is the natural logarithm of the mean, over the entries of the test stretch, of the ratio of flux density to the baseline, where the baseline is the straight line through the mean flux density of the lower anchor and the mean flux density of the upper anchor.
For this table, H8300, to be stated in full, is -0.011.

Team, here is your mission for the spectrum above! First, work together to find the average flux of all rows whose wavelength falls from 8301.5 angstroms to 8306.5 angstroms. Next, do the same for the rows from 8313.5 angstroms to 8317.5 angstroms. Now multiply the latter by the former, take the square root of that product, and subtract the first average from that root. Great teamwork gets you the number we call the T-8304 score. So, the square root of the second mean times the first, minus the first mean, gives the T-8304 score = 1.0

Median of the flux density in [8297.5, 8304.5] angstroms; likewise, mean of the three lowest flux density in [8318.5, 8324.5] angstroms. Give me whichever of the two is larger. 164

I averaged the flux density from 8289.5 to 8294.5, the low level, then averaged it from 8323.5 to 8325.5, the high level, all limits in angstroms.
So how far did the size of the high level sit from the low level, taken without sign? 3.2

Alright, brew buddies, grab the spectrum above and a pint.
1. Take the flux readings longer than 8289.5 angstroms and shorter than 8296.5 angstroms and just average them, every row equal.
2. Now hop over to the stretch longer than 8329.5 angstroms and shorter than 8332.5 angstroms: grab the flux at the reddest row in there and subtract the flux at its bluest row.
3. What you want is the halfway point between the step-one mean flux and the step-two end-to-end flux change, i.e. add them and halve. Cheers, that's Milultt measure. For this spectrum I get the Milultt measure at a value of 82.0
